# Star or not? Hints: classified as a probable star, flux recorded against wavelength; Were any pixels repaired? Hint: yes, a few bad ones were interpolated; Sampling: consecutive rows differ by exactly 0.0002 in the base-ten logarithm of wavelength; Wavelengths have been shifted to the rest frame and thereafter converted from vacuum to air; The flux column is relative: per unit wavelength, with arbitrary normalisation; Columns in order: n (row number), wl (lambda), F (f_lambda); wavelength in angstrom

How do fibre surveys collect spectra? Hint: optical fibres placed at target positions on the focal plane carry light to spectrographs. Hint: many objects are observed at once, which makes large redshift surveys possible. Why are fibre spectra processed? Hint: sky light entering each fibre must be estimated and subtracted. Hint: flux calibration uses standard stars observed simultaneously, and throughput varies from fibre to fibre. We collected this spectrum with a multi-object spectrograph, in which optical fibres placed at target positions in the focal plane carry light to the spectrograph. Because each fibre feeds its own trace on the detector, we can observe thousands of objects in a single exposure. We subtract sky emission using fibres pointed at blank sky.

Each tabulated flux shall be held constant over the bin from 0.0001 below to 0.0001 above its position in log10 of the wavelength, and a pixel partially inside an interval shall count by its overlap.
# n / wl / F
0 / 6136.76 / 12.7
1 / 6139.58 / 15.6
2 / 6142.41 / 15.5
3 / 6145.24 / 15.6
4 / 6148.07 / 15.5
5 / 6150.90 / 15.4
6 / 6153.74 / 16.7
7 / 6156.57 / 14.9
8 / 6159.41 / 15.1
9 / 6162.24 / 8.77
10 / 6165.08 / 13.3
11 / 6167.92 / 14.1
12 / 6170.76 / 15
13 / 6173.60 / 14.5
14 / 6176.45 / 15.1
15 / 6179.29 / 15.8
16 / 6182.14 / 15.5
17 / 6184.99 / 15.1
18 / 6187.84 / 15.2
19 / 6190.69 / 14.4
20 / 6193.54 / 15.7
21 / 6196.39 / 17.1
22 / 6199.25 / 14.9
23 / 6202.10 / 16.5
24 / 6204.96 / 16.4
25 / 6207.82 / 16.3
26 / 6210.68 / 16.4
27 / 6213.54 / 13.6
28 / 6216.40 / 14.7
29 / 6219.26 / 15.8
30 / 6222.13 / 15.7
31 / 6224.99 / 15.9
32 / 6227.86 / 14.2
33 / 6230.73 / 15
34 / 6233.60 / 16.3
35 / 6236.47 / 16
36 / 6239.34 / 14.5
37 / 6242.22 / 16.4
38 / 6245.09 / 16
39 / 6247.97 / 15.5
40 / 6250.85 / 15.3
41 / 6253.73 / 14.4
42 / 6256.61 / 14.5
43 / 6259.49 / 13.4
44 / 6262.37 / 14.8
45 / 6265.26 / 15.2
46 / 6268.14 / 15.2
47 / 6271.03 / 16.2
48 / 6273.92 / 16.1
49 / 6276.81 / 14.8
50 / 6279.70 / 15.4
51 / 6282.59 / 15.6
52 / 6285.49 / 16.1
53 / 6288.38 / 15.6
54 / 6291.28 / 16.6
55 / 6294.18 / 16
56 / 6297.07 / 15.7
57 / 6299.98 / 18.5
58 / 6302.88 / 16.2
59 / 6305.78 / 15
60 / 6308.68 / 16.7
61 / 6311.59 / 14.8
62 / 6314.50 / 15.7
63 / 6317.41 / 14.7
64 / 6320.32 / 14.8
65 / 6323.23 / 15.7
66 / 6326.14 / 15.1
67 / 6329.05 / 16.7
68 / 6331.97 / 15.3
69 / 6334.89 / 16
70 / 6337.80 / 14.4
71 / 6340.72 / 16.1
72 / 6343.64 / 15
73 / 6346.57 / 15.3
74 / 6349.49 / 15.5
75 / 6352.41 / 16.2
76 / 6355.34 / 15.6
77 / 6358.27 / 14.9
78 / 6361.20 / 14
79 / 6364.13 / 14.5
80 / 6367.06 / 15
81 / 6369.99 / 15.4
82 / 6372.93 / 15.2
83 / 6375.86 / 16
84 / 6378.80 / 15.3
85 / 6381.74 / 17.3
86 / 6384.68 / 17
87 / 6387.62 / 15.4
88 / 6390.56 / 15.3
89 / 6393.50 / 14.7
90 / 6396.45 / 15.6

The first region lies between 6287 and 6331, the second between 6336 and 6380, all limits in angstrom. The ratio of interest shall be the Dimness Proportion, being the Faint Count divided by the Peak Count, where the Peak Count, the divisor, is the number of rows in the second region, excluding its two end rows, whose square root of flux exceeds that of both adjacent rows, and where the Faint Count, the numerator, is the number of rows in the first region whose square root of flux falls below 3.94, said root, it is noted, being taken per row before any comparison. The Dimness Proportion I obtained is 1.25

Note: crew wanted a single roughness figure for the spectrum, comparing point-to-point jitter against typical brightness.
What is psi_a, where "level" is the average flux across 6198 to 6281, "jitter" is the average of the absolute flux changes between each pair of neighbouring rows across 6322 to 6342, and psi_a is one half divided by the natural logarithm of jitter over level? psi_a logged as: -0.200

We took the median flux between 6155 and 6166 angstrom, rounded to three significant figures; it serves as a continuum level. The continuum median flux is 14.1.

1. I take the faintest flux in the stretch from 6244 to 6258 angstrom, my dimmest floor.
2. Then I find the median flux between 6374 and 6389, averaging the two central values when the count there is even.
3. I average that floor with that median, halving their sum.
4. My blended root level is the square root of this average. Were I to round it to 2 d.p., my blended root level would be 3.90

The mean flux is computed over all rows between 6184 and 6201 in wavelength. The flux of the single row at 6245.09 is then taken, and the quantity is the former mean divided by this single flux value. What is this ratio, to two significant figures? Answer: 0.96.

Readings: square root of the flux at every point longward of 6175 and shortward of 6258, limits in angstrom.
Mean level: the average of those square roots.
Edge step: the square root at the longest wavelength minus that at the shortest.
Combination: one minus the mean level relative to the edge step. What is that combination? 51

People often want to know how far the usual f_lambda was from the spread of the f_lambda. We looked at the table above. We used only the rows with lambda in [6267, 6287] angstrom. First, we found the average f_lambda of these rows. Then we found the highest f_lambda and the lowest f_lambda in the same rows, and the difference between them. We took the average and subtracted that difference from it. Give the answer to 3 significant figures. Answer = 14.2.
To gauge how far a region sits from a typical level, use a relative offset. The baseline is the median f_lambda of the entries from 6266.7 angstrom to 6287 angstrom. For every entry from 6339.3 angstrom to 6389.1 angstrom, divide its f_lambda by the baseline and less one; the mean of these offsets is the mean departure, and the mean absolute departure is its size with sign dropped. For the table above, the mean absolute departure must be 0.006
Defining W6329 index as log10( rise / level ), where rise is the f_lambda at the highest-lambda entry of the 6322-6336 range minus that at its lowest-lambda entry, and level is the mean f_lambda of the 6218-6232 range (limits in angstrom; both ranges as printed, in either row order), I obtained -1.7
